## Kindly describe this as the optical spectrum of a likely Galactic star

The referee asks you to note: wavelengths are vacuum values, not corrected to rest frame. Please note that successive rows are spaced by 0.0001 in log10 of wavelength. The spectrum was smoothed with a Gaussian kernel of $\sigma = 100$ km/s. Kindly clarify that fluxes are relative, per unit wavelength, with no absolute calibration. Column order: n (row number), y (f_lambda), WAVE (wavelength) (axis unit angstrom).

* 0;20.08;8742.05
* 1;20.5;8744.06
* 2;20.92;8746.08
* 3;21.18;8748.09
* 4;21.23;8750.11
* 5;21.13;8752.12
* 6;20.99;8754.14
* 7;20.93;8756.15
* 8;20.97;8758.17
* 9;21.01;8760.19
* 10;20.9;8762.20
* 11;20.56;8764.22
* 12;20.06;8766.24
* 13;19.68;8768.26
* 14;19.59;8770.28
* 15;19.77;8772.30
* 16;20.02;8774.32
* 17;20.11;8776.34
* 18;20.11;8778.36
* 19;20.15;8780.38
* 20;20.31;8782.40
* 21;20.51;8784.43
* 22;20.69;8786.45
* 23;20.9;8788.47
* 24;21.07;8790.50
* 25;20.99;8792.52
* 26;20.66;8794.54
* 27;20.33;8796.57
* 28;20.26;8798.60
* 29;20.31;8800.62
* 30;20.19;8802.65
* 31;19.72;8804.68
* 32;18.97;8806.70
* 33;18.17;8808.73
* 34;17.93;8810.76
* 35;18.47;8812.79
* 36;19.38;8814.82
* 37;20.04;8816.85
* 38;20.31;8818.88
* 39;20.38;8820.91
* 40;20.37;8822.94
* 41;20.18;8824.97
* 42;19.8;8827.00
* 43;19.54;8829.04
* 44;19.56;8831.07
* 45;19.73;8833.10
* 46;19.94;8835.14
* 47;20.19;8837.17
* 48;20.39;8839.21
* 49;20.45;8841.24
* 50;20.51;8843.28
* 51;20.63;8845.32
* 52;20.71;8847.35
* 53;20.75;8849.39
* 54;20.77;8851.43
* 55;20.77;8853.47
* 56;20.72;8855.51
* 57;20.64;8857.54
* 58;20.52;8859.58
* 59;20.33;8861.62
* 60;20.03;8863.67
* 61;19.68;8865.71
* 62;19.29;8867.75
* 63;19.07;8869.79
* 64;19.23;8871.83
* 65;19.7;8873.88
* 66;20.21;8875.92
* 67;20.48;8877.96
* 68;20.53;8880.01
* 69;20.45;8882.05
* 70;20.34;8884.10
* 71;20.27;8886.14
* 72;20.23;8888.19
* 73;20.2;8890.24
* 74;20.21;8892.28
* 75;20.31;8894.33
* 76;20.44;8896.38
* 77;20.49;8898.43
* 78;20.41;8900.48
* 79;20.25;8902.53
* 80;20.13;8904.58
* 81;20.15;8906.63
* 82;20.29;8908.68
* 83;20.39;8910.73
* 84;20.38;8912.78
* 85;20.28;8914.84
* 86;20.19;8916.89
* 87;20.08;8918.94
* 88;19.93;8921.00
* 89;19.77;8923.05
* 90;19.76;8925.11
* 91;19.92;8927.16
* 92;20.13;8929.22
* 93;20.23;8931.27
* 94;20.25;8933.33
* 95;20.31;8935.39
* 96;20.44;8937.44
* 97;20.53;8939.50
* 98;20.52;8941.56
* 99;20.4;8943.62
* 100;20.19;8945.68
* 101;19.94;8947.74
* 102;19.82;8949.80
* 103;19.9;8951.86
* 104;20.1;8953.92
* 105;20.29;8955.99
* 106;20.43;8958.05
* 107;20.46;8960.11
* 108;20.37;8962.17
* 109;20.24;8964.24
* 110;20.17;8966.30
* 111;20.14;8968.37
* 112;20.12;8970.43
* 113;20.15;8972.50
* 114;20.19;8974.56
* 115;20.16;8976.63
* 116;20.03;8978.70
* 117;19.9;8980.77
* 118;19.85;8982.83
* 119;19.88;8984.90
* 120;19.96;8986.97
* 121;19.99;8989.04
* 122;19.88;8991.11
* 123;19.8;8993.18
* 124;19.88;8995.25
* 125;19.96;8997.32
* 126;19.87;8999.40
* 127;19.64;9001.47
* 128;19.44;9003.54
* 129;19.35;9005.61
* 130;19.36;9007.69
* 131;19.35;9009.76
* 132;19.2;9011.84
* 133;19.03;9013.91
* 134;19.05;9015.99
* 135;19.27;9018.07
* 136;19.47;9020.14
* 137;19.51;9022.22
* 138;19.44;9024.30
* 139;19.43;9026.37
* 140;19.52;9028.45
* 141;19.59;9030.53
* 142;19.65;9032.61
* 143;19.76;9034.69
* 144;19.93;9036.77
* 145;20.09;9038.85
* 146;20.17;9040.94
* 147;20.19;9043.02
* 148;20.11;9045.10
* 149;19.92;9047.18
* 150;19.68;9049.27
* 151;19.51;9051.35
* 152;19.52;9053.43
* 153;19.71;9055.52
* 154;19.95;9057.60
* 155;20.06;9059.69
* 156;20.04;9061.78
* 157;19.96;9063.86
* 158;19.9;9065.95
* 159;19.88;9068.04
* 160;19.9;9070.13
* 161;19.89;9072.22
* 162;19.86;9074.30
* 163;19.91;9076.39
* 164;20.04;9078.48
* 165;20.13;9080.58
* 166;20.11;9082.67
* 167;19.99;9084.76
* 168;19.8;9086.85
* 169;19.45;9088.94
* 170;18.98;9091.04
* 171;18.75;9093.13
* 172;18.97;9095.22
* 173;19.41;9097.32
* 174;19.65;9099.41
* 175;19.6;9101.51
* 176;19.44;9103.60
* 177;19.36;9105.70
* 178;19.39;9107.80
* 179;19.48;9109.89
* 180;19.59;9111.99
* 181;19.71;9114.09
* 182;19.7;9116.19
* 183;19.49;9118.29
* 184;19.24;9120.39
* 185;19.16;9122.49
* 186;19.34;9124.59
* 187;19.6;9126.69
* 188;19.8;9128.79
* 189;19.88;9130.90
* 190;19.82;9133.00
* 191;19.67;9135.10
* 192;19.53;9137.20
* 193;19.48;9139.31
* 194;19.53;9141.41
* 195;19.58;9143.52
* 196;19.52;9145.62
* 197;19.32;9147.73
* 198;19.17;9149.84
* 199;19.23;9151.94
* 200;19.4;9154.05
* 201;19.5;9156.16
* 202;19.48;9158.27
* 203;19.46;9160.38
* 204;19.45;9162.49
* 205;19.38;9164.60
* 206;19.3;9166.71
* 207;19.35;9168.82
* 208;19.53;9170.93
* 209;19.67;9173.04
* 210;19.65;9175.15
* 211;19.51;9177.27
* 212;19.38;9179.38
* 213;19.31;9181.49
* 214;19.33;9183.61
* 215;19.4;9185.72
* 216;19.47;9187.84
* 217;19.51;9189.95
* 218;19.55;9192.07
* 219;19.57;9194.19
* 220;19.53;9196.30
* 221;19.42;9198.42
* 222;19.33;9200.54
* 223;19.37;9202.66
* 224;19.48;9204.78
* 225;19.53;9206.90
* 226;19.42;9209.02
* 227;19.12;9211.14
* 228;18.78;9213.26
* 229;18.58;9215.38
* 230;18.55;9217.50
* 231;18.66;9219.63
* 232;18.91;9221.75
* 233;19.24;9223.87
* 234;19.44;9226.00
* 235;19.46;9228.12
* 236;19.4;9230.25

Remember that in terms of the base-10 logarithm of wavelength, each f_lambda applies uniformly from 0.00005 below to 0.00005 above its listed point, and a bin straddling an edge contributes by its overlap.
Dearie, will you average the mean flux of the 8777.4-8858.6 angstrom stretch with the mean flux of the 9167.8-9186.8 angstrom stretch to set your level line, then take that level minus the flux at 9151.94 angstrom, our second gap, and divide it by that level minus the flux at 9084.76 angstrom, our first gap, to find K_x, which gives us -3.0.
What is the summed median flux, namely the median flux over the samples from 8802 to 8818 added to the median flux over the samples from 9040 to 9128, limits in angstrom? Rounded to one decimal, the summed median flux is 38.9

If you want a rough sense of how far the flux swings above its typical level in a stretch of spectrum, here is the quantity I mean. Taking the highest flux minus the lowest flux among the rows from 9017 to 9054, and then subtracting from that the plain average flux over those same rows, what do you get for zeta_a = -18.8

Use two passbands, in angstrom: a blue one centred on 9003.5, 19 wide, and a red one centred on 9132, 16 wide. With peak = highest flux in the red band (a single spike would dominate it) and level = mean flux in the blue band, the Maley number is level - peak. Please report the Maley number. -0.3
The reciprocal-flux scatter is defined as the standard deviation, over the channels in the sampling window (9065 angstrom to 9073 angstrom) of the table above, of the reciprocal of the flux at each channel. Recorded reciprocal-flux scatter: 0.0000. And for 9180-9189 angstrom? 0.0002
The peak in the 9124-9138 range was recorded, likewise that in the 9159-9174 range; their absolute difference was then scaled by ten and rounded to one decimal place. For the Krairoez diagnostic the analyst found 2.1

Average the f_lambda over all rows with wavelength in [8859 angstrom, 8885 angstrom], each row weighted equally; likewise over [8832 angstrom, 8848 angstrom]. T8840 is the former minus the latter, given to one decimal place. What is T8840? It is -0.3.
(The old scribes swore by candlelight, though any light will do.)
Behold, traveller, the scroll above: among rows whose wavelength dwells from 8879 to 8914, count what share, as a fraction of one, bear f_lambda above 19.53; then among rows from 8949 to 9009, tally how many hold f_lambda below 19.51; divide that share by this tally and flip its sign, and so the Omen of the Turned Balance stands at -0.33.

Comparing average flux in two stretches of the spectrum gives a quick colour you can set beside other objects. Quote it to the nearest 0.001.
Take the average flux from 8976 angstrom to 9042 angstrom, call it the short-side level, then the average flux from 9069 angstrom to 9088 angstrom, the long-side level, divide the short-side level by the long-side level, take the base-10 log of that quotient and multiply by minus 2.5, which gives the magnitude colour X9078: 0.016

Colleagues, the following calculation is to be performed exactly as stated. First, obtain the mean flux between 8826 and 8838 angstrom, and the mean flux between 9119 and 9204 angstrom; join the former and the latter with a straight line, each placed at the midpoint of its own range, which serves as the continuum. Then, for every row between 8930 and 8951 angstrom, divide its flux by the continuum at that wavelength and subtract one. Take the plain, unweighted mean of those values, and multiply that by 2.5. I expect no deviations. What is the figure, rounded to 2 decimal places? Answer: 0.07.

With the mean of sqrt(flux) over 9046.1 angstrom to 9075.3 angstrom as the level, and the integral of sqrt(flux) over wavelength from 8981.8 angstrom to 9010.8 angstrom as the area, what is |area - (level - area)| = 253.2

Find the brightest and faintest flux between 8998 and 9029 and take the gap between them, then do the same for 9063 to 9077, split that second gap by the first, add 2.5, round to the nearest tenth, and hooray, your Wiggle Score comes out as 2.6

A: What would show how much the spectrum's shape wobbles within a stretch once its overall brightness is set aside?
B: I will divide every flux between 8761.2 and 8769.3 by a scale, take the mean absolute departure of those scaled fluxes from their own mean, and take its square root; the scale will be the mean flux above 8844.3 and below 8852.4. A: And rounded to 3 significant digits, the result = 0.144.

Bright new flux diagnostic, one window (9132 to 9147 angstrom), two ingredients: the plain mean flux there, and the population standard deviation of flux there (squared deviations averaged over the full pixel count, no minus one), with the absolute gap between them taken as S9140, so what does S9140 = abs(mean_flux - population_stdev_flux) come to 19.5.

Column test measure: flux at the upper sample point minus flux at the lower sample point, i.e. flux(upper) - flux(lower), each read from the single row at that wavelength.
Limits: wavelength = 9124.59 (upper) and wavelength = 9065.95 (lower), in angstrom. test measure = -0.56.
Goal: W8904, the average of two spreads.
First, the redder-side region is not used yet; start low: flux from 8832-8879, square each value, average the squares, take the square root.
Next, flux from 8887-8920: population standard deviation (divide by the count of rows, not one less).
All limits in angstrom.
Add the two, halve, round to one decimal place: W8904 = 10.2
